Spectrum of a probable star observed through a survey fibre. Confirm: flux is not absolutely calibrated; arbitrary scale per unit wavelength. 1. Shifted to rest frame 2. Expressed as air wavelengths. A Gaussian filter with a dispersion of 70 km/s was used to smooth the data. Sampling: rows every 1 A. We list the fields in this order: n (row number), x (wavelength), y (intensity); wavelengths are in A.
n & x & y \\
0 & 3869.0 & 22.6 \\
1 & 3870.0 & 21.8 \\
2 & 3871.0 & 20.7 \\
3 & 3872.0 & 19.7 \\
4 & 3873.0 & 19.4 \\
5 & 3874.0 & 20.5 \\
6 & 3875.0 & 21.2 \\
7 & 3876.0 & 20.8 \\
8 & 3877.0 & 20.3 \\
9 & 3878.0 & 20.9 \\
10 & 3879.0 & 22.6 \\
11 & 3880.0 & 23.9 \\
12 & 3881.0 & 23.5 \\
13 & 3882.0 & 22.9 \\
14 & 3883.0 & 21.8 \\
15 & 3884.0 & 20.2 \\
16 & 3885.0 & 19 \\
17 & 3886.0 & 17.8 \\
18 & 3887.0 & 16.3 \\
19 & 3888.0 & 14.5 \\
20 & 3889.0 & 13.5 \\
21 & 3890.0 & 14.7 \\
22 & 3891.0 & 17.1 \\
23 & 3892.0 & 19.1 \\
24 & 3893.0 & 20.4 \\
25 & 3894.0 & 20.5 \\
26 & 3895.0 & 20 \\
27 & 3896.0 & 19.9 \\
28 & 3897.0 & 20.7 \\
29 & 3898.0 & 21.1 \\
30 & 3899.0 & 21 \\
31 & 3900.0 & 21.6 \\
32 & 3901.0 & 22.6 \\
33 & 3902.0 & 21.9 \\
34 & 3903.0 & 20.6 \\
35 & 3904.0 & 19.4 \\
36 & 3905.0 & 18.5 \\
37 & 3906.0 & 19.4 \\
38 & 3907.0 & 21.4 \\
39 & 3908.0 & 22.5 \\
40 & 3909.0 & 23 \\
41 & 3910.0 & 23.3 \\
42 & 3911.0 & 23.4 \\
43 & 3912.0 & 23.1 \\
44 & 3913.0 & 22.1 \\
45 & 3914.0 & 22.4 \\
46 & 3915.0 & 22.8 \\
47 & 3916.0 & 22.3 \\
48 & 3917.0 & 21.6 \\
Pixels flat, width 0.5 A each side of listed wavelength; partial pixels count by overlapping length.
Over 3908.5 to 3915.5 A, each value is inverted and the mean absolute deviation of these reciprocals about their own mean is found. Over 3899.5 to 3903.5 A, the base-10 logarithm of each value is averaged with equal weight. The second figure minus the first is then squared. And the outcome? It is 1.78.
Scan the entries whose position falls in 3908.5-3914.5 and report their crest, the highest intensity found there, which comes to 23.4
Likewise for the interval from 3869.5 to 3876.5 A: 21.8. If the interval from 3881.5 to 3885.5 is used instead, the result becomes 22.9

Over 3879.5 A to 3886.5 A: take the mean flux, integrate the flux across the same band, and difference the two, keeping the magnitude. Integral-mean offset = 128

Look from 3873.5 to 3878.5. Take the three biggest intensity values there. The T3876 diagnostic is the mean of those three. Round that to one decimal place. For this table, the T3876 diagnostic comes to 21.0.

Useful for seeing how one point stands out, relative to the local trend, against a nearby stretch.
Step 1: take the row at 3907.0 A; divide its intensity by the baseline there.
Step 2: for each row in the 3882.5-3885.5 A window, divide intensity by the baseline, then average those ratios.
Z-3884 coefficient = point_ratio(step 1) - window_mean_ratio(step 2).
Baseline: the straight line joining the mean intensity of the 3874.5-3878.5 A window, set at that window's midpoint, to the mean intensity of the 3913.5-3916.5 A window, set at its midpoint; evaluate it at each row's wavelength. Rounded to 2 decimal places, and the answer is 0.00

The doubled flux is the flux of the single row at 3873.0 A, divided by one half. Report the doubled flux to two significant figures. 39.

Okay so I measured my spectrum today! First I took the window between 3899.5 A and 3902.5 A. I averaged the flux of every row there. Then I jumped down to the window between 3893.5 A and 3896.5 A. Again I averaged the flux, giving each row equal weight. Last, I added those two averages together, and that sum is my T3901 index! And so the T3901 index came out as 42.2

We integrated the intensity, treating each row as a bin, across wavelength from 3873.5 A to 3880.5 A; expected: 150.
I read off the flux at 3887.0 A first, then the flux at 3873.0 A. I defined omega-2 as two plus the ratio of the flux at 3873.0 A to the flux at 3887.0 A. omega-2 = 3.19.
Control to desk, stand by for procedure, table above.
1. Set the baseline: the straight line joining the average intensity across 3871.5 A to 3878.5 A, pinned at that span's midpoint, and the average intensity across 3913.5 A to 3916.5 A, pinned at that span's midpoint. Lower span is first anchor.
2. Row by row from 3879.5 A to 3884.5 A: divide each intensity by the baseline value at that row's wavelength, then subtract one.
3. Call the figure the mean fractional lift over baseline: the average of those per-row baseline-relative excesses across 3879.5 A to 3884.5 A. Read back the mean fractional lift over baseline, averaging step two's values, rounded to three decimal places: 0.082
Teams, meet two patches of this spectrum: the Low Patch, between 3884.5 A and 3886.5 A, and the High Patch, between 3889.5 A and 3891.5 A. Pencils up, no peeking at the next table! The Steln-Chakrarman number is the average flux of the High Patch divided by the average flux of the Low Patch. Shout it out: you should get 0.86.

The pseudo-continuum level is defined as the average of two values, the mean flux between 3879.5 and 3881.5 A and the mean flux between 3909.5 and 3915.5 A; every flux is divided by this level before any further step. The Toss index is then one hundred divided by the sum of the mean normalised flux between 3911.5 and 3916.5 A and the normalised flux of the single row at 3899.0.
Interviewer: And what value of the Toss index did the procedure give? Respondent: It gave 53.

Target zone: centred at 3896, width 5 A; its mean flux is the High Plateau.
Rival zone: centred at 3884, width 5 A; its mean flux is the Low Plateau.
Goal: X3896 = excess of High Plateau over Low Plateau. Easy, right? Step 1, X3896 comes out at 0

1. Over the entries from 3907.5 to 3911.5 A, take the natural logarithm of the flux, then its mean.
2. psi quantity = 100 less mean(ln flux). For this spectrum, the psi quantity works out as 96.9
